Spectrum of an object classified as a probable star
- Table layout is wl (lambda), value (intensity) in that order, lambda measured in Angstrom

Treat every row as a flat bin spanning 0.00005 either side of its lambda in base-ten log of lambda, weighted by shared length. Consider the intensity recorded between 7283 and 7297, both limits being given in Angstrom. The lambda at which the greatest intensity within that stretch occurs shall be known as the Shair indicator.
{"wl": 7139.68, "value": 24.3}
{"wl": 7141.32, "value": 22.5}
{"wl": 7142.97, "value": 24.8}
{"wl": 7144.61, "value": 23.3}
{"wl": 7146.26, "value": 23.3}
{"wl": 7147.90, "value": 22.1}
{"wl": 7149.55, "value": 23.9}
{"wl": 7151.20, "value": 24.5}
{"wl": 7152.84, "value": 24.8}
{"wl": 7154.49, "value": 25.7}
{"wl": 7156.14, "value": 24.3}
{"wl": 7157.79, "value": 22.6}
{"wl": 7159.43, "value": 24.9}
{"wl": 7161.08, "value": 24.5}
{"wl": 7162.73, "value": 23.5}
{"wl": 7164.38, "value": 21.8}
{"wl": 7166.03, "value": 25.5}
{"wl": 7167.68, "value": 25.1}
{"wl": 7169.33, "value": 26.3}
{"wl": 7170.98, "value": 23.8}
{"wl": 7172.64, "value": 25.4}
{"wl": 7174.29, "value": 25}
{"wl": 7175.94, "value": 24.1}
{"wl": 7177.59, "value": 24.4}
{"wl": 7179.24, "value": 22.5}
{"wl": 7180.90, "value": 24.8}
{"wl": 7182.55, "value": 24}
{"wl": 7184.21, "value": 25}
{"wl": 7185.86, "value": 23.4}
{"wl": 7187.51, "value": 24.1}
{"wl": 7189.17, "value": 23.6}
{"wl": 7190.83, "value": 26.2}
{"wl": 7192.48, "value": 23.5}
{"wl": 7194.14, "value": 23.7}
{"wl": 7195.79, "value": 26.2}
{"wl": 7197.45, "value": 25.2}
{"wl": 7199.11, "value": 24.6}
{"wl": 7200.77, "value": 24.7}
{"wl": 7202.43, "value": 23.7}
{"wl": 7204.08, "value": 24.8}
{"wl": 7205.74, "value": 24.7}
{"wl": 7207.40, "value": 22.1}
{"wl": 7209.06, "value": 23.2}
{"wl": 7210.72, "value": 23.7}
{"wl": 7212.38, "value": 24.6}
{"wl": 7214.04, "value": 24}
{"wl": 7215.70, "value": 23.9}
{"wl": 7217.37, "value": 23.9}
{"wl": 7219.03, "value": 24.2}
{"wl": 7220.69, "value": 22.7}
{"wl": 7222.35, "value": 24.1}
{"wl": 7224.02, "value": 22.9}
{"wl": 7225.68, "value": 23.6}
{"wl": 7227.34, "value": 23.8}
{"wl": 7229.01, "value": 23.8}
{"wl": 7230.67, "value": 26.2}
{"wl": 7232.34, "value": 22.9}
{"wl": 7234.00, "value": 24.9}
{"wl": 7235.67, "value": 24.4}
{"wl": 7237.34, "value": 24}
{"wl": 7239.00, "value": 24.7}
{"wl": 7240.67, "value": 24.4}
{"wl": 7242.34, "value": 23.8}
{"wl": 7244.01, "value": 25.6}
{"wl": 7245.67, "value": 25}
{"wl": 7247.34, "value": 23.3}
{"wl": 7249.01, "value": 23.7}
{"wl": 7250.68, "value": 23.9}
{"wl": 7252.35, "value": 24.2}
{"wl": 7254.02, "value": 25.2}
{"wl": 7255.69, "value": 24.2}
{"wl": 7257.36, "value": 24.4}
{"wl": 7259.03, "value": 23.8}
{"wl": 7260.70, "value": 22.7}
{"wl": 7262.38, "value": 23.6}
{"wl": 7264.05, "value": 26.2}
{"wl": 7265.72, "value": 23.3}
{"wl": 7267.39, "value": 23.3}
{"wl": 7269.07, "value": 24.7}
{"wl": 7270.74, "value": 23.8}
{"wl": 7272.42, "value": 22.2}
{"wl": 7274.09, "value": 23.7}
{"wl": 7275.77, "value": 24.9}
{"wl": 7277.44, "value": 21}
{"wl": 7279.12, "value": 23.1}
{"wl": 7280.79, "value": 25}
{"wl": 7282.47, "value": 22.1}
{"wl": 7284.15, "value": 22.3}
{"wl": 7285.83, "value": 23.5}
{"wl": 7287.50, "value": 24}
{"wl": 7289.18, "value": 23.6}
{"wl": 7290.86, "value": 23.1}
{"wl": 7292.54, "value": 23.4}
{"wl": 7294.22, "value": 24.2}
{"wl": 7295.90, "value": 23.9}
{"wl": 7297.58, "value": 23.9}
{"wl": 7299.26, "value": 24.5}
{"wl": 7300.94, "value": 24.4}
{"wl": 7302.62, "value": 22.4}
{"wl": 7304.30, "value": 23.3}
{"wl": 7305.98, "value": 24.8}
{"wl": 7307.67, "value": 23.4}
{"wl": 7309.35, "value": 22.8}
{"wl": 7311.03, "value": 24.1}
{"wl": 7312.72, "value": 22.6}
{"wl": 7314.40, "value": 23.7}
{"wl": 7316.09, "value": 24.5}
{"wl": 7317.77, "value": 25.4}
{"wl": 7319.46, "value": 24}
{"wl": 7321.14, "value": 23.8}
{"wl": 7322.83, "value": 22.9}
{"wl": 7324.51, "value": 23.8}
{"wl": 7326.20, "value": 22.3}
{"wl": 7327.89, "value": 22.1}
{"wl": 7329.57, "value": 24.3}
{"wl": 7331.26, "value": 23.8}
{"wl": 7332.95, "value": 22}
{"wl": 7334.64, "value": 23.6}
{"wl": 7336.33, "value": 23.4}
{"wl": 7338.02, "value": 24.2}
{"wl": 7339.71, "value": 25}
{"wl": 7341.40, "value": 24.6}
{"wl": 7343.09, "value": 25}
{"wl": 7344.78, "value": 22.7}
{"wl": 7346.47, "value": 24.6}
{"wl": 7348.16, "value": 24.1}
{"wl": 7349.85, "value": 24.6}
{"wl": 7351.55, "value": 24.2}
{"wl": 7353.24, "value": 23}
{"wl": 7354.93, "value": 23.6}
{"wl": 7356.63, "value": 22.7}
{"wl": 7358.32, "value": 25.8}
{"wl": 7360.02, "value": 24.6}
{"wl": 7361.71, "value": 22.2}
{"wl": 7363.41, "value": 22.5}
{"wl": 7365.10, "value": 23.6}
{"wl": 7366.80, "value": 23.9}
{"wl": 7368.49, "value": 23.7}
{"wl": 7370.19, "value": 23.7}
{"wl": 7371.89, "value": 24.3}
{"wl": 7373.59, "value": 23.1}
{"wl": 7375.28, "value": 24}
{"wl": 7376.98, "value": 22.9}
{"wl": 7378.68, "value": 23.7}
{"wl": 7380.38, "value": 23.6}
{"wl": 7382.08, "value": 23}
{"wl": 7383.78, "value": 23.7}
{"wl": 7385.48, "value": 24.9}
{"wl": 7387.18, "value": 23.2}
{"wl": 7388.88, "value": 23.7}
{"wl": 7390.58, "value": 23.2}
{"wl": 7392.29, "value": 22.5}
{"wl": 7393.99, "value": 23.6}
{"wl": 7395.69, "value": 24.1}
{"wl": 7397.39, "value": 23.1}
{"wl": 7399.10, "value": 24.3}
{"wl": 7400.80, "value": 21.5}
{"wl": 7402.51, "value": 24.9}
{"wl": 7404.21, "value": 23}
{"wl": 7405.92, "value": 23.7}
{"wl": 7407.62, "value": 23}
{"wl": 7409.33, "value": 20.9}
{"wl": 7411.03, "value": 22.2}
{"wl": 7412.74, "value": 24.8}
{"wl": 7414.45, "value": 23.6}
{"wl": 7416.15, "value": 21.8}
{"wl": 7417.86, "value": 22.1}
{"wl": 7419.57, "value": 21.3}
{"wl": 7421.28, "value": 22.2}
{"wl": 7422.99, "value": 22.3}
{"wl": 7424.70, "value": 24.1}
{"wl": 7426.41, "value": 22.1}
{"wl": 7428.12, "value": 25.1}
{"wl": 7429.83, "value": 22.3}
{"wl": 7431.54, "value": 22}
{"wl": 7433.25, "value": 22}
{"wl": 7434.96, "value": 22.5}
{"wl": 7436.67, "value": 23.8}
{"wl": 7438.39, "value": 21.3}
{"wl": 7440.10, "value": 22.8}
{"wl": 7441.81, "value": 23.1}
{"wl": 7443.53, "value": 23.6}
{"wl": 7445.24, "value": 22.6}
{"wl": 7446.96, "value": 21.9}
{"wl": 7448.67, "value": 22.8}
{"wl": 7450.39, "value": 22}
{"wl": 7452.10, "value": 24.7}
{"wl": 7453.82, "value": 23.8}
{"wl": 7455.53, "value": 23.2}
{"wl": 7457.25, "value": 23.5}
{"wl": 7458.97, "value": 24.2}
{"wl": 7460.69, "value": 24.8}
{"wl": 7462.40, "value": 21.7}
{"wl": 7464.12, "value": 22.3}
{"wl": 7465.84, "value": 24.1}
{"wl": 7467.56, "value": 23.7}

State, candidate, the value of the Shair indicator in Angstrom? 7294.22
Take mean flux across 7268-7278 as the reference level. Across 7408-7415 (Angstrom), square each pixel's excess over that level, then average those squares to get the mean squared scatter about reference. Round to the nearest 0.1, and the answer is 2.4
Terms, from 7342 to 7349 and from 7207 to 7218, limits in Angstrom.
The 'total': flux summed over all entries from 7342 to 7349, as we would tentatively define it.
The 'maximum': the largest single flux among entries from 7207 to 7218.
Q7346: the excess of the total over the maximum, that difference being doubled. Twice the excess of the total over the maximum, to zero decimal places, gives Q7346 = 144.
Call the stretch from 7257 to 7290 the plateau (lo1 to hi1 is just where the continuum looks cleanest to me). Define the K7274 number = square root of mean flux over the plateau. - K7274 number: 4.85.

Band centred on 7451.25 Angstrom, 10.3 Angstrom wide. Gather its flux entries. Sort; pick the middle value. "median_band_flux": 23.0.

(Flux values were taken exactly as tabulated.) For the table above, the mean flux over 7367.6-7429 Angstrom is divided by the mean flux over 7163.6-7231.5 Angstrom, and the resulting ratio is 0.960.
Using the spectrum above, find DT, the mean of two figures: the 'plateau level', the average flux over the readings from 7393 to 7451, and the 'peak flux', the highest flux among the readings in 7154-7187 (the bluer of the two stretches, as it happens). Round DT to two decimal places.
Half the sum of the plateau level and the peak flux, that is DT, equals 24.57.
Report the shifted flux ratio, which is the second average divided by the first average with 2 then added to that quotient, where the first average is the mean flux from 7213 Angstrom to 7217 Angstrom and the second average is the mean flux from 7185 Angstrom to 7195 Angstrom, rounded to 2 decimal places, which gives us 3.01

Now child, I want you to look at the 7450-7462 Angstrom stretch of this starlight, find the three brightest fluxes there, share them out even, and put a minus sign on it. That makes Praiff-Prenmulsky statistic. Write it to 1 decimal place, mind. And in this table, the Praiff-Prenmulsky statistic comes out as -24.6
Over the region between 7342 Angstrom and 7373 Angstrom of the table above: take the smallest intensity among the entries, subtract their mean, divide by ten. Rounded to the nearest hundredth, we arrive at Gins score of -0.16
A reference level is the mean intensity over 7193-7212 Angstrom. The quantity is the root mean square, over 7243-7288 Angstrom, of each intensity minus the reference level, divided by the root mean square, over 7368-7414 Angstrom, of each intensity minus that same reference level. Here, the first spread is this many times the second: 0.99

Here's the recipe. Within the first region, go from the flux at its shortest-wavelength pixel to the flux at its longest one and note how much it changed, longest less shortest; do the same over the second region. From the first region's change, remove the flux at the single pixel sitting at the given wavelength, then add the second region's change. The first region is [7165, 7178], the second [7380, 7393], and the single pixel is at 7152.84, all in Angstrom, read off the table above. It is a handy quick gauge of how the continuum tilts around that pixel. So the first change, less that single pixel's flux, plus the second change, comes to -27.0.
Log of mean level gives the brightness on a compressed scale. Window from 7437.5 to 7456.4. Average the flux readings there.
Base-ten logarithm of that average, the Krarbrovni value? 1.36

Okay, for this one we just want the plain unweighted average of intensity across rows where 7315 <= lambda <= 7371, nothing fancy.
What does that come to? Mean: 23.76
